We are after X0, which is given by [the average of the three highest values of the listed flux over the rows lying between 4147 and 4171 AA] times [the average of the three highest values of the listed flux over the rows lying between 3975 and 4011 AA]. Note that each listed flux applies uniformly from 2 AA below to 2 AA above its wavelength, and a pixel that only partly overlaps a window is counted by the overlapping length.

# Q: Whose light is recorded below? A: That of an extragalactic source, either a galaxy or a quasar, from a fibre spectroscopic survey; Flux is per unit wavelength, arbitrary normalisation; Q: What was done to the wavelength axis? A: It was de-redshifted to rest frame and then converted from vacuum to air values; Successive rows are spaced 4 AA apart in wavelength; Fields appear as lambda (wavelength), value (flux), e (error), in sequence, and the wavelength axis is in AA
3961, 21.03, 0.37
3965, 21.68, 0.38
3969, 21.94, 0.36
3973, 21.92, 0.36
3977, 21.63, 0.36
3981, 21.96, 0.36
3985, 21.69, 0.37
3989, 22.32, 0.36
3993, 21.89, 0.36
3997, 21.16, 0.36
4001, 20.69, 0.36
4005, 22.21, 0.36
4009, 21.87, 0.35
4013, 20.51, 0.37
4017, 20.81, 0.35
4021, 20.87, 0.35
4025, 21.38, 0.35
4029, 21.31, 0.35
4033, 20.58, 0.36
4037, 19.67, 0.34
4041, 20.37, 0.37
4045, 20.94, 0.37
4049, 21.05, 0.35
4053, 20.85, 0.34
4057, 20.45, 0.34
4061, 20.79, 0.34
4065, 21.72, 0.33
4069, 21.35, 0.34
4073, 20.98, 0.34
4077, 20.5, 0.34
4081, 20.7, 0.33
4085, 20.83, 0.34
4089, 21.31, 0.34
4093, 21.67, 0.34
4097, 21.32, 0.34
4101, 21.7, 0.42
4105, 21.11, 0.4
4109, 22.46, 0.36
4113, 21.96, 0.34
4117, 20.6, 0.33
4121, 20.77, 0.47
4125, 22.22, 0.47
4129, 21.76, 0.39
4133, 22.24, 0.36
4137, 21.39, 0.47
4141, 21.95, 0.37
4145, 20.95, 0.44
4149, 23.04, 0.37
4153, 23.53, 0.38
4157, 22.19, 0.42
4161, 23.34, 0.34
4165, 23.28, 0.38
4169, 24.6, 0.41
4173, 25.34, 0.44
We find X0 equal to 528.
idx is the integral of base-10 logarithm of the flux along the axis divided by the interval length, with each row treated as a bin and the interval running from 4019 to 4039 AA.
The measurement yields 1.317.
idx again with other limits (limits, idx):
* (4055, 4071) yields 1.324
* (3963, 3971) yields 1.339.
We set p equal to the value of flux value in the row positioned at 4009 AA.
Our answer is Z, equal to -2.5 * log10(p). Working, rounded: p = 21.87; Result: -3.35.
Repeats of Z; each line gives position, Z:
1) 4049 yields -3.31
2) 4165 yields -3.42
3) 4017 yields -3.30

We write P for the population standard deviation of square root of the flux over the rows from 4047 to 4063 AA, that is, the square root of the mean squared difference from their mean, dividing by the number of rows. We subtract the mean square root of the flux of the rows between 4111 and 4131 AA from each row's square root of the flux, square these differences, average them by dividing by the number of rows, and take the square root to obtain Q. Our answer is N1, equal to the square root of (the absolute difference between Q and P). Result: 0.22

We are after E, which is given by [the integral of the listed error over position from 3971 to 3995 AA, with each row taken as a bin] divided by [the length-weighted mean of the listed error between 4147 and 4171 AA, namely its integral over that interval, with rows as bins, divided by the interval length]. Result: 22.6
